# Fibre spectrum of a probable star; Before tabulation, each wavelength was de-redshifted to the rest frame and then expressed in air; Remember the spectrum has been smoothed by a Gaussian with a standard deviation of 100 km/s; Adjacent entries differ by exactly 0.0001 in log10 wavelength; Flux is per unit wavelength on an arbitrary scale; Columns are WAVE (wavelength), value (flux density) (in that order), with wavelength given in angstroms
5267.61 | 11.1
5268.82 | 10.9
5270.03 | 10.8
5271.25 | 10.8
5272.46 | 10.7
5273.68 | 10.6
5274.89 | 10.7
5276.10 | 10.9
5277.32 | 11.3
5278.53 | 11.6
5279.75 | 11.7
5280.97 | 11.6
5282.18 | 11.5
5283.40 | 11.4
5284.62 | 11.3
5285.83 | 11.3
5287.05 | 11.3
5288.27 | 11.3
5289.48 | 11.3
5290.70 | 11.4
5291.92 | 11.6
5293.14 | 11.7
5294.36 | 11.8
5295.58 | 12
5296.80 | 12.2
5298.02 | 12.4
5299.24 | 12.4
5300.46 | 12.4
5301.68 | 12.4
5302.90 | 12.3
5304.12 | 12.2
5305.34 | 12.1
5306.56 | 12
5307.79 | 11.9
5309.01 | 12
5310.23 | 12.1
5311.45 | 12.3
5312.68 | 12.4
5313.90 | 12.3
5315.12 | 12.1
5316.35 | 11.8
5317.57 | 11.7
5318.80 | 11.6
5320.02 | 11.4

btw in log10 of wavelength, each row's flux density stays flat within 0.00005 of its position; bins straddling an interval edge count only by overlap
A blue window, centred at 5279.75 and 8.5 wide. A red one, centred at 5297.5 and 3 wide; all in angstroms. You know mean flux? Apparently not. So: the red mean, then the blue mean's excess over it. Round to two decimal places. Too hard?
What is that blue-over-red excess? -0.87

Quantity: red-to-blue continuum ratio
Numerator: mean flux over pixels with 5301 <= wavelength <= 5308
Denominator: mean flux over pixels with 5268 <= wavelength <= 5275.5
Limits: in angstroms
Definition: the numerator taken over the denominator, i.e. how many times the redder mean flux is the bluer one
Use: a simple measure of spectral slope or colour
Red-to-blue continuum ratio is 1.13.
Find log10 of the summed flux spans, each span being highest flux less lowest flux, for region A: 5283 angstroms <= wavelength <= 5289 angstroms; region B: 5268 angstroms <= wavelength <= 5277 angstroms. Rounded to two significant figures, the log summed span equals -0.40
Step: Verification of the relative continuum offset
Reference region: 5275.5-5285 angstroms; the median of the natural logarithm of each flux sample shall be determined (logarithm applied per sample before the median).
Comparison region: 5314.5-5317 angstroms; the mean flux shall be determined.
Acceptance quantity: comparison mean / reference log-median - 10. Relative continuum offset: -5.10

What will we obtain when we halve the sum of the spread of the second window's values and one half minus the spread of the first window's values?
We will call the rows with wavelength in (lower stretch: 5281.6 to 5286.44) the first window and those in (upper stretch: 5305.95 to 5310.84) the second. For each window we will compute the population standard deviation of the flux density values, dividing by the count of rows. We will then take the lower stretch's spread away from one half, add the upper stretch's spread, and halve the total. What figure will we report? 0.244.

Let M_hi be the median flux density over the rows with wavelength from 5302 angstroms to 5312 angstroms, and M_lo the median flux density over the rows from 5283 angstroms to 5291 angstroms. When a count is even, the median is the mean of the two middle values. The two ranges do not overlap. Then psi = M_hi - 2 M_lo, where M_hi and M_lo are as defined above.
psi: -10.5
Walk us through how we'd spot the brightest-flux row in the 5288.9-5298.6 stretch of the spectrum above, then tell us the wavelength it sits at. 5298.02 angstroms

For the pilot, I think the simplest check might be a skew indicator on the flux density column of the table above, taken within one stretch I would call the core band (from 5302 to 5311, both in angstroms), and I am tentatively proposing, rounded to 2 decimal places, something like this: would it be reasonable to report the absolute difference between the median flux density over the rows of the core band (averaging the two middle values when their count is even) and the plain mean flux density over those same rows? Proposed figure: 0.01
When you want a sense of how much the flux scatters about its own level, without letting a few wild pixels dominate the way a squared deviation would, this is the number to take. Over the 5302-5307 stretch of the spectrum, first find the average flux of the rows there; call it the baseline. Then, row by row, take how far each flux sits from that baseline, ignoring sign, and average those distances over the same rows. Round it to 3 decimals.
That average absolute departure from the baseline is 0.100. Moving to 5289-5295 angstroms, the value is 0.168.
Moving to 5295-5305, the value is 0.116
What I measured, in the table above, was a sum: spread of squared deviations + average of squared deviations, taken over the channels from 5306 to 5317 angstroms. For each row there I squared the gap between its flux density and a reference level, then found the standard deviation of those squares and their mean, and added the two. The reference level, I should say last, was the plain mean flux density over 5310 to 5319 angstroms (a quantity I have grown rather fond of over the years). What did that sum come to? 0.08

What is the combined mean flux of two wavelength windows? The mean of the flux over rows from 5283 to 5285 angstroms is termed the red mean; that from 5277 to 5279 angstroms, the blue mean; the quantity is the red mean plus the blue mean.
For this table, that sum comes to 22.8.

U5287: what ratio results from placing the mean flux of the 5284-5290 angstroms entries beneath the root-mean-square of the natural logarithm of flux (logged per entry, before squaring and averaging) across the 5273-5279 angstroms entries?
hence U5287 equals 0.212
